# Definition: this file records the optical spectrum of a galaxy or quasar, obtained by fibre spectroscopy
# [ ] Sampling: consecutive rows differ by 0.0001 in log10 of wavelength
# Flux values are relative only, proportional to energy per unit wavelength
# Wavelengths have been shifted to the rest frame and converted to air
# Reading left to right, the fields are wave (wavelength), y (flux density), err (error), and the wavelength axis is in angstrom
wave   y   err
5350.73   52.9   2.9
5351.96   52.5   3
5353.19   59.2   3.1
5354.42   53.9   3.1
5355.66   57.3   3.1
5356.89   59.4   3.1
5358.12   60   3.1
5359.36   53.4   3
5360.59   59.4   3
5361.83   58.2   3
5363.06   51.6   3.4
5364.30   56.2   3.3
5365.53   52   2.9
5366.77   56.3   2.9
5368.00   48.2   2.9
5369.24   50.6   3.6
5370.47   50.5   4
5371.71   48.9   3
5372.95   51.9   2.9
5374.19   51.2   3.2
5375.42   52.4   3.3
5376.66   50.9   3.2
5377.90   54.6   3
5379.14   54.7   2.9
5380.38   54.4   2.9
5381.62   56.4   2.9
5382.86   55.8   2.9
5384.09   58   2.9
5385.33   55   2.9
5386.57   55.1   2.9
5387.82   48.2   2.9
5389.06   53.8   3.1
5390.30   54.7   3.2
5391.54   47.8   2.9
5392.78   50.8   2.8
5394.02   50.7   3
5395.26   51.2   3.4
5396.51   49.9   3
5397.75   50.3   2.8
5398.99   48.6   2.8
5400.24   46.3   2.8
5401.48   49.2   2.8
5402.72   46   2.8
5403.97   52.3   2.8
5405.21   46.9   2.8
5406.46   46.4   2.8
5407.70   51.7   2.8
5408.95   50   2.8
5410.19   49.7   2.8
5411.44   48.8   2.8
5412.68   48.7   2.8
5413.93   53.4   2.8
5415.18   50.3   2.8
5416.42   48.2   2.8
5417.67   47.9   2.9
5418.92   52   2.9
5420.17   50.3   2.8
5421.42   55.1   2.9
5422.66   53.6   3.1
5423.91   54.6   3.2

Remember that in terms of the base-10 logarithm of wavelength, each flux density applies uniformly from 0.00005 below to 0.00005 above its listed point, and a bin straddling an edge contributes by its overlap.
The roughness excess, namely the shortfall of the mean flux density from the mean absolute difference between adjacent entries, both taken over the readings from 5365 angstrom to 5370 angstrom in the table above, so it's -46.8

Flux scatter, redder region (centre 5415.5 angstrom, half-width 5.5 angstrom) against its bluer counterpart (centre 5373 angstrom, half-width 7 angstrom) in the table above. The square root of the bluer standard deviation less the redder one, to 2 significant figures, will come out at 0.82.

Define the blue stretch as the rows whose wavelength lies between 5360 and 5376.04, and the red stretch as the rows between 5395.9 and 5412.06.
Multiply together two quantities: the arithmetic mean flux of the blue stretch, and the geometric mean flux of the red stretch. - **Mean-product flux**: 2585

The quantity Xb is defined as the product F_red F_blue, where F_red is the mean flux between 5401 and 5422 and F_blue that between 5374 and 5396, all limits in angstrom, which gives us 2645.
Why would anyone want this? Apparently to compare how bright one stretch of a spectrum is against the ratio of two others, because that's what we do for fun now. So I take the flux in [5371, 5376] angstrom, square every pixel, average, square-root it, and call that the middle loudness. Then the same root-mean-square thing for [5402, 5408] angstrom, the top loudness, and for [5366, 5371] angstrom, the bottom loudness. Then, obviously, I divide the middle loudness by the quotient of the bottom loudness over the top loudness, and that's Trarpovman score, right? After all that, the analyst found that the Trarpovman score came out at 48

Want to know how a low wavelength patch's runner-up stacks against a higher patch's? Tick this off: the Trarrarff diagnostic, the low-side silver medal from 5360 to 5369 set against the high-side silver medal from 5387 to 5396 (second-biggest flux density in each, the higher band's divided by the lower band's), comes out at 0.924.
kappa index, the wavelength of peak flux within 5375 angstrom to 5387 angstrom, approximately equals 5384.09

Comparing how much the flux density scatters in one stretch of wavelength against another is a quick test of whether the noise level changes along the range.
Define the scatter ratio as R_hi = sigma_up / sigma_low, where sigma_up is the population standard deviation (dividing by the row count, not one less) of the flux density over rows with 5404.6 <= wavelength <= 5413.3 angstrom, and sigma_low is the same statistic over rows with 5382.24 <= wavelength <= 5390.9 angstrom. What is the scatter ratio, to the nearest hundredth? 0.60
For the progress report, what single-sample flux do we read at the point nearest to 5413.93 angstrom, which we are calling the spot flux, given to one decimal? 53.4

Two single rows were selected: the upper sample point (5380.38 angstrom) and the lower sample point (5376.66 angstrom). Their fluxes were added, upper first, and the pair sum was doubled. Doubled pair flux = 211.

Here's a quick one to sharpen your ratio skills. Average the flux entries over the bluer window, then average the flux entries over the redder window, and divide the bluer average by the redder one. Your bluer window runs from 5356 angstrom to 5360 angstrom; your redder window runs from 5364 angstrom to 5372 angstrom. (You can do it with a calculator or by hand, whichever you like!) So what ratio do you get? 1.11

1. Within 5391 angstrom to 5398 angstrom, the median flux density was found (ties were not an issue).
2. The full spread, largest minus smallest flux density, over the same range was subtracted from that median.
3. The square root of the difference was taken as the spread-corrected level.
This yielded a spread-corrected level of 6.86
